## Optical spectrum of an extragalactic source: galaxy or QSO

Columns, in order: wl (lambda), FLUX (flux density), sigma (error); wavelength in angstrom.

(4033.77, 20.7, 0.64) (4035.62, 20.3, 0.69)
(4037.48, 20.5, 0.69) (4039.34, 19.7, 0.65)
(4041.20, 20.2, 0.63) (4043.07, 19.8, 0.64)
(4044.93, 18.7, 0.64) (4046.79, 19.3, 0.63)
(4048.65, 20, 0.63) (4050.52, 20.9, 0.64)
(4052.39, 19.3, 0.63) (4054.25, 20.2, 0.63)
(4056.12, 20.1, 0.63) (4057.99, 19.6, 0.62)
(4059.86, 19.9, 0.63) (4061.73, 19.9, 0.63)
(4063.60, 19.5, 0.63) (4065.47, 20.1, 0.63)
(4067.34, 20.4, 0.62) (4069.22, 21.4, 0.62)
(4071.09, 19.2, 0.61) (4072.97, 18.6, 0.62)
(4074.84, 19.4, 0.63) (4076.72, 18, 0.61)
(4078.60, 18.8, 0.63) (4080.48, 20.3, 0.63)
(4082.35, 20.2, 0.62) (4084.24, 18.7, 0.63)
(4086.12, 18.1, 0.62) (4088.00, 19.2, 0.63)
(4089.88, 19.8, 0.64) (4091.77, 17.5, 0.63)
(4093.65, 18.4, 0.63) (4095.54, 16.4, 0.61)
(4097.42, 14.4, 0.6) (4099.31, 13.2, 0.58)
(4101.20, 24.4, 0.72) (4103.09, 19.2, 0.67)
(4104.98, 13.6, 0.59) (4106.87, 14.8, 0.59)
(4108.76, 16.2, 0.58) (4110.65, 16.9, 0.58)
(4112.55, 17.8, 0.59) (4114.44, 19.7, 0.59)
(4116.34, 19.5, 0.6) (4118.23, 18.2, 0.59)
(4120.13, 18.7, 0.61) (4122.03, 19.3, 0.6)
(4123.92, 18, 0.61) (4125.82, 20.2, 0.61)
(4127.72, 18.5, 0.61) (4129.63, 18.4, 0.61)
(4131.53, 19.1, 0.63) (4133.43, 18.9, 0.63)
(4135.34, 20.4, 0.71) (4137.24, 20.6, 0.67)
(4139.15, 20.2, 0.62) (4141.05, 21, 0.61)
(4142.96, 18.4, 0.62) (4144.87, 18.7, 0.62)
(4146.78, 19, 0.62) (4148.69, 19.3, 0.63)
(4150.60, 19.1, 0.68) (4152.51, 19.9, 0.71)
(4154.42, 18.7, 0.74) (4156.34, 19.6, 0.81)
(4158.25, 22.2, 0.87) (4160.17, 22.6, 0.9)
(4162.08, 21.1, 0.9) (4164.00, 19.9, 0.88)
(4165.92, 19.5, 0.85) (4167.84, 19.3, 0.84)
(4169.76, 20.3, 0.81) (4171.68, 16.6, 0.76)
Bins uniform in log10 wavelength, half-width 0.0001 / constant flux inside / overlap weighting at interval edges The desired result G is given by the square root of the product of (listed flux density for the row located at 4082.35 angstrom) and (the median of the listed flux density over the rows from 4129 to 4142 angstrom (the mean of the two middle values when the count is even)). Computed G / 20.2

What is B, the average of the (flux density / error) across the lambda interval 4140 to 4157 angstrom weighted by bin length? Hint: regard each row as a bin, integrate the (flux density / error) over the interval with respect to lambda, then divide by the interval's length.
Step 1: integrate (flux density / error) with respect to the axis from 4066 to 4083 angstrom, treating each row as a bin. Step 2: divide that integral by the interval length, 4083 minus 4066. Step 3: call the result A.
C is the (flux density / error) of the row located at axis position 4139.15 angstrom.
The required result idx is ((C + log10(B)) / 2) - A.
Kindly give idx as -14.5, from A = 31.54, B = 29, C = 32.6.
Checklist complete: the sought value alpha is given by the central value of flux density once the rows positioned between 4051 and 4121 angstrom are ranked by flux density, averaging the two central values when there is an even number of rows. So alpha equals 19.2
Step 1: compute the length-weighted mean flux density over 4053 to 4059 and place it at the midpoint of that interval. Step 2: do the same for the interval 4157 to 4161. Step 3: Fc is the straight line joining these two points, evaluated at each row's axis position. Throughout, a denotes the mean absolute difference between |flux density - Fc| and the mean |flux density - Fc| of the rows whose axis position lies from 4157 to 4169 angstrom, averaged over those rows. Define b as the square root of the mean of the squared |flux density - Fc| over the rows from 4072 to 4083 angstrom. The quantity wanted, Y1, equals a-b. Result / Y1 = -0.3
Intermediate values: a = 1.1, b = 1.4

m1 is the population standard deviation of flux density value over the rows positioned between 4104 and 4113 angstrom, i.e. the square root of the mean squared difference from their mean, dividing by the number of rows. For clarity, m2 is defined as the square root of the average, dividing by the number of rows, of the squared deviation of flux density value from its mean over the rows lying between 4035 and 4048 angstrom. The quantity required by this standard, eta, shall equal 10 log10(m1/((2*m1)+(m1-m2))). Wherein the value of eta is -4.2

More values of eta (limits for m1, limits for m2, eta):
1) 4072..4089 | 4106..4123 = 0.1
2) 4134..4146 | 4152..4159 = -2.3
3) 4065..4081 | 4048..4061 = -4.0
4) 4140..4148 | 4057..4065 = -4.5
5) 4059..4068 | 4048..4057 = -1.0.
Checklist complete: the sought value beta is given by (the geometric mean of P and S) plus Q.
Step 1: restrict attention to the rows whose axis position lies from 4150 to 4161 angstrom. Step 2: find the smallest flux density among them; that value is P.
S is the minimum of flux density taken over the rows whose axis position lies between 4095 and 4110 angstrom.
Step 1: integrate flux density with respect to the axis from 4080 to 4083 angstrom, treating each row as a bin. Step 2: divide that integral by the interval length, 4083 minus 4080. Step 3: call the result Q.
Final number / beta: 36.0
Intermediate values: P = 18.7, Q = 20.3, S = 13.2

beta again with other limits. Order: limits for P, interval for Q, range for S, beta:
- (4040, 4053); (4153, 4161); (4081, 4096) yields 38.2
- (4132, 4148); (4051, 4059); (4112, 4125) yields 38.0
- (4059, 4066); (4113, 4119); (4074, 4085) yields 37.8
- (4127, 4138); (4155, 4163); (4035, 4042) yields 40.3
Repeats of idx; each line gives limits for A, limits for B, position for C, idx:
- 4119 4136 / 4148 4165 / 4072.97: -14.9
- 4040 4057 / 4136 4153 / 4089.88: -15.1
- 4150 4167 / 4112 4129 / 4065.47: -8.2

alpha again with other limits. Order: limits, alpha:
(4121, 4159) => 19.2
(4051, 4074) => 19.9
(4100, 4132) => 18.5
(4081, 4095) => 18.7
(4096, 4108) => 14.6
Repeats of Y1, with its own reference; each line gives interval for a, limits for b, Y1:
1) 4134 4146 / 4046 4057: 0.4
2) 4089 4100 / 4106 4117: -2.0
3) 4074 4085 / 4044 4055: 0.1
